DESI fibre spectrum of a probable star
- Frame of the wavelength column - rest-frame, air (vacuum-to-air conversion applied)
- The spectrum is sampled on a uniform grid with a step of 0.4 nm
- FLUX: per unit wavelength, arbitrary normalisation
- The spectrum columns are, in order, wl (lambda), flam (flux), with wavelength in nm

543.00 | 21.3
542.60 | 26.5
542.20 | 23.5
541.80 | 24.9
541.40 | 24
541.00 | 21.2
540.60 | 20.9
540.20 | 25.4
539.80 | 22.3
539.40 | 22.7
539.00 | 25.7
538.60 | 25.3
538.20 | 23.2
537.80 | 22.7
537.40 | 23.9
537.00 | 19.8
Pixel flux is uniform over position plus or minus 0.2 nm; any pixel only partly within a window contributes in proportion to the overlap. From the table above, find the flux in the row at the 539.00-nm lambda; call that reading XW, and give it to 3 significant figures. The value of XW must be 25.7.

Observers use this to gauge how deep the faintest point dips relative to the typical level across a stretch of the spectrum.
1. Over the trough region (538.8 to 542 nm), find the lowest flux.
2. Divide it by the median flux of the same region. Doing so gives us 0.90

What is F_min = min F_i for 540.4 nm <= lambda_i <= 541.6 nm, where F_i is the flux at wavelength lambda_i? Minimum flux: 20.9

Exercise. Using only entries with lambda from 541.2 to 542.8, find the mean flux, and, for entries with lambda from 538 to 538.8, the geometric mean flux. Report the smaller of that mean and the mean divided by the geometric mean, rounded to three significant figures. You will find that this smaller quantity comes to 1.02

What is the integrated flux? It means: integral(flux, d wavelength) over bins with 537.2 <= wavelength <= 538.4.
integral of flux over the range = 27.9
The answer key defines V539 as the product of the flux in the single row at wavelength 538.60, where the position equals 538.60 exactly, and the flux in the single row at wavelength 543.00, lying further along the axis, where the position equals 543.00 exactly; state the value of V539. 539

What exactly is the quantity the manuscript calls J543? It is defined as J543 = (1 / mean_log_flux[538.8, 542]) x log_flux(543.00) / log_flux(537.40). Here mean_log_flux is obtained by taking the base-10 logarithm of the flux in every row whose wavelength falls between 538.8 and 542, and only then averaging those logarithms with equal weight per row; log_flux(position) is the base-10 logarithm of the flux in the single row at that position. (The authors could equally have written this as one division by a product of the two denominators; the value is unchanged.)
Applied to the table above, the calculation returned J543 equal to 0.705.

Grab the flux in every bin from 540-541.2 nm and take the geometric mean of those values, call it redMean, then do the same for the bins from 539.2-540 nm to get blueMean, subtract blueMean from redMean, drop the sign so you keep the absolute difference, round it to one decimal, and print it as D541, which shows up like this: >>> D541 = 0.1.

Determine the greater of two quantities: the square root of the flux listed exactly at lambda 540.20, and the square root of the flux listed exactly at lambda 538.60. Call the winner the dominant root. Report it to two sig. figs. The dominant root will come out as 5.0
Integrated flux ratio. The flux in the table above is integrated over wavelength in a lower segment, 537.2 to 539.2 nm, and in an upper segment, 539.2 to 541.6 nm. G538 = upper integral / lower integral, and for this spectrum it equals 1.13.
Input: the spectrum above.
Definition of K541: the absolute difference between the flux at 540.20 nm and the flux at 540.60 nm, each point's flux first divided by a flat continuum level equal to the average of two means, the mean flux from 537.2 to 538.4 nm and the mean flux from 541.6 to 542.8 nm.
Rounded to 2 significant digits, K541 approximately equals 0.19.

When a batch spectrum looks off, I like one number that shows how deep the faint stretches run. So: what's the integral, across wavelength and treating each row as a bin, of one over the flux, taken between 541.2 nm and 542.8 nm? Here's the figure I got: 0.0648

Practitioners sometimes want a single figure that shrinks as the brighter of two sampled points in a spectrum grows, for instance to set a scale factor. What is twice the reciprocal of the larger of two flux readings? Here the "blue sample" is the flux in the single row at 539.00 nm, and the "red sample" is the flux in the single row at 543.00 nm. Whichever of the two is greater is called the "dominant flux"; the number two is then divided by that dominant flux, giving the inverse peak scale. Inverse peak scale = 0.0778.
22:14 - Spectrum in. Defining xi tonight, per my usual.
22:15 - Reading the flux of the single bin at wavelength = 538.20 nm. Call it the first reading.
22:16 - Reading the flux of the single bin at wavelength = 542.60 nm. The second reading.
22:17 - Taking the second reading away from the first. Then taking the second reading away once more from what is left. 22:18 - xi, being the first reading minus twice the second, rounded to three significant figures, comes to -29.8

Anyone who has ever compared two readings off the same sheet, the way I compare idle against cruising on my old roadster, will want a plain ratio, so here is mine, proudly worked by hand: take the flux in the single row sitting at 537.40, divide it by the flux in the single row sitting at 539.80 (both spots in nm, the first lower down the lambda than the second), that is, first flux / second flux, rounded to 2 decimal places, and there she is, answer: 1.07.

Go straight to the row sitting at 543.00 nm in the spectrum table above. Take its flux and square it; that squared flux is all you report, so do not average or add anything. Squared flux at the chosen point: 454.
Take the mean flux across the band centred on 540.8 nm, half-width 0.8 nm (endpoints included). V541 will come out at 22.9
